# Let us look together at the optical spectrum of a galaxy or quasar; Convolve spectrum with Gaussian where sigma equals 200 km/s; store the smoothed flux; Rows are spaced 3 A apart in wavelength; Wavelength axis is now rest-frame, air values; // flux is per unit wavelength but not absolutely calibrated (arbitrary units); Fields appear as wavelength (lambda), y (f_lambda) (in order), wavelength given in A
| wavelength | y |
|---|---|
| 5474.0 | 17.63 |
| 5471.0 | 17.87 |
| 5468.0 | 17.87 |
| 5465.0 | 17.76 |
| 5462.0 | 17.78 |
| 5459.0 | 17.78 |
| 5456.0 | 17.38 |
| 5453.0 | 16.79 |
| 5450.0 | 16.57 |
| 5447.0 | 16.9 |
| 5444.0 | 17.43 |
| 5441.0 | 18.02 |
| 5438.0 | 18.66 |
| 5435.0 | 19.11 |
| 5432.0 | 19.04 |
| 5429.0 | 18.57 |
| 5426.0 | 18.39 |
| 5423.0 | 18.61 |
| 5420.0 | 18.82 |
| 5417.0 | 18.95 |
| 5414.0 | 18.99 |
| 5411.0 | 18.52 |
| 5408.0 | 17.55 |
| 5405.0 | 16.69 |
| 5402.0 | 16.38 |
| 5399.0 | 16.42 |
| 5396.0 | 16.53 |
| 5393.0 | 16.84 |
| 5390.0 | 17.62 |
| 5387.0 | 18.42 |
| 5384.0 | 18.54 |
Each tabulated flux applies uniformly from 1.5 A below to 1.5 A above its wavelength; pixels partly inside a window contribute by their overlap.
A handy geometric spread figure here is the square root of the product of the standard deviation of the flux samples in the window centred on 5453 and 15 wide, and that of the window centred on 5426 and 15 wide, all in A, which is 0.3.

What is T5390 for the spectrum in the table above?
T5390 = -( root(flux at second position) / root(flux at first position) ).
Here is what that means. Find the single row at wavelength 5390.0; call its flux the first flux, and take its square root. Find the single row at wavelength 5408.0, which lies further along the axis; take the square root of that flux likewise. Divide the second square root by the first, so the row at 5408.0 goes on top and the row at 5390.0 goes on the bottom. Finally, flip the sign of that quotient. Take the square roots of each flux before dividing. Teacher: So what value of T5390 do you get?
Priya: -0.998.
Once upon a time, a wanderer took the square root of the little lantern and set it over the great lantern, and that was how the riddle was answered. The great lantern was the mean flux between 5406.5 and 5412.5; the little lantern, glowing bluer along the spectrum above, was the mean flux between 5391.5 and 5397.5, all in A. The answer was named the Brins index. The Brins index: 0.226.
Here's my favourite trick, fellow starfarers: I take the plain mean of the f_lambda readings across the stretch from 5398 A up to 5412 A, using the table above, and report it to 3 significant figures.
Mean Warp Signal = 17.1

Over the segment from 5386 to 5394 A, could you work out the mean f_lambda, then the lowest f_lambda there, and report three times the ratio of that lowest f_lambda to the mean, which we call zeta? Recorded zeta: 2.866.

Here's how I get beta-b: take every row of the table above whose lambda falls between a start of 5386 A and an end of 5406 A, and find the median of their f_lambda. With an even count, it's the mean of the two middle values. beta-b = 16.7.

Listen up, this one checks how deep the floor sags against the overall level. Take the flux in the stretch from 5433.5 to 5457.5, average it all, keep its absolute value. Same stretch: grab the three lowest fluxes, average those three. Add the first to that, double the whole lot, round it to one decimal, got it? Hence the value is 68.7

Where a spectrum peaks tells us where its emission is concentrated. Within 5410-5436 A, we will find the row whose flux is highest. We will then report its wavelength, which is 5435.0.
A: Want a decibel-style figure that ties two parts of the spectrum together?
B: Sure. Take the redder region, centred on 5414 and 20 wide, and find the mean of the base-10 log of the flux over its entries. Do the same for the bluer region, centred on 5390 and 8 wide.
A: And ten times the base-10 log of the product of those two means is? 1.97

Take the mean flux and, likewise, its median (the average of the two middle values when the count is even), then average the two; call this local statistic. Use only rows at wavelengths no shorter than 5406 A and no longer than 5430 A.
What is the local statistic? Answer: 18.6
